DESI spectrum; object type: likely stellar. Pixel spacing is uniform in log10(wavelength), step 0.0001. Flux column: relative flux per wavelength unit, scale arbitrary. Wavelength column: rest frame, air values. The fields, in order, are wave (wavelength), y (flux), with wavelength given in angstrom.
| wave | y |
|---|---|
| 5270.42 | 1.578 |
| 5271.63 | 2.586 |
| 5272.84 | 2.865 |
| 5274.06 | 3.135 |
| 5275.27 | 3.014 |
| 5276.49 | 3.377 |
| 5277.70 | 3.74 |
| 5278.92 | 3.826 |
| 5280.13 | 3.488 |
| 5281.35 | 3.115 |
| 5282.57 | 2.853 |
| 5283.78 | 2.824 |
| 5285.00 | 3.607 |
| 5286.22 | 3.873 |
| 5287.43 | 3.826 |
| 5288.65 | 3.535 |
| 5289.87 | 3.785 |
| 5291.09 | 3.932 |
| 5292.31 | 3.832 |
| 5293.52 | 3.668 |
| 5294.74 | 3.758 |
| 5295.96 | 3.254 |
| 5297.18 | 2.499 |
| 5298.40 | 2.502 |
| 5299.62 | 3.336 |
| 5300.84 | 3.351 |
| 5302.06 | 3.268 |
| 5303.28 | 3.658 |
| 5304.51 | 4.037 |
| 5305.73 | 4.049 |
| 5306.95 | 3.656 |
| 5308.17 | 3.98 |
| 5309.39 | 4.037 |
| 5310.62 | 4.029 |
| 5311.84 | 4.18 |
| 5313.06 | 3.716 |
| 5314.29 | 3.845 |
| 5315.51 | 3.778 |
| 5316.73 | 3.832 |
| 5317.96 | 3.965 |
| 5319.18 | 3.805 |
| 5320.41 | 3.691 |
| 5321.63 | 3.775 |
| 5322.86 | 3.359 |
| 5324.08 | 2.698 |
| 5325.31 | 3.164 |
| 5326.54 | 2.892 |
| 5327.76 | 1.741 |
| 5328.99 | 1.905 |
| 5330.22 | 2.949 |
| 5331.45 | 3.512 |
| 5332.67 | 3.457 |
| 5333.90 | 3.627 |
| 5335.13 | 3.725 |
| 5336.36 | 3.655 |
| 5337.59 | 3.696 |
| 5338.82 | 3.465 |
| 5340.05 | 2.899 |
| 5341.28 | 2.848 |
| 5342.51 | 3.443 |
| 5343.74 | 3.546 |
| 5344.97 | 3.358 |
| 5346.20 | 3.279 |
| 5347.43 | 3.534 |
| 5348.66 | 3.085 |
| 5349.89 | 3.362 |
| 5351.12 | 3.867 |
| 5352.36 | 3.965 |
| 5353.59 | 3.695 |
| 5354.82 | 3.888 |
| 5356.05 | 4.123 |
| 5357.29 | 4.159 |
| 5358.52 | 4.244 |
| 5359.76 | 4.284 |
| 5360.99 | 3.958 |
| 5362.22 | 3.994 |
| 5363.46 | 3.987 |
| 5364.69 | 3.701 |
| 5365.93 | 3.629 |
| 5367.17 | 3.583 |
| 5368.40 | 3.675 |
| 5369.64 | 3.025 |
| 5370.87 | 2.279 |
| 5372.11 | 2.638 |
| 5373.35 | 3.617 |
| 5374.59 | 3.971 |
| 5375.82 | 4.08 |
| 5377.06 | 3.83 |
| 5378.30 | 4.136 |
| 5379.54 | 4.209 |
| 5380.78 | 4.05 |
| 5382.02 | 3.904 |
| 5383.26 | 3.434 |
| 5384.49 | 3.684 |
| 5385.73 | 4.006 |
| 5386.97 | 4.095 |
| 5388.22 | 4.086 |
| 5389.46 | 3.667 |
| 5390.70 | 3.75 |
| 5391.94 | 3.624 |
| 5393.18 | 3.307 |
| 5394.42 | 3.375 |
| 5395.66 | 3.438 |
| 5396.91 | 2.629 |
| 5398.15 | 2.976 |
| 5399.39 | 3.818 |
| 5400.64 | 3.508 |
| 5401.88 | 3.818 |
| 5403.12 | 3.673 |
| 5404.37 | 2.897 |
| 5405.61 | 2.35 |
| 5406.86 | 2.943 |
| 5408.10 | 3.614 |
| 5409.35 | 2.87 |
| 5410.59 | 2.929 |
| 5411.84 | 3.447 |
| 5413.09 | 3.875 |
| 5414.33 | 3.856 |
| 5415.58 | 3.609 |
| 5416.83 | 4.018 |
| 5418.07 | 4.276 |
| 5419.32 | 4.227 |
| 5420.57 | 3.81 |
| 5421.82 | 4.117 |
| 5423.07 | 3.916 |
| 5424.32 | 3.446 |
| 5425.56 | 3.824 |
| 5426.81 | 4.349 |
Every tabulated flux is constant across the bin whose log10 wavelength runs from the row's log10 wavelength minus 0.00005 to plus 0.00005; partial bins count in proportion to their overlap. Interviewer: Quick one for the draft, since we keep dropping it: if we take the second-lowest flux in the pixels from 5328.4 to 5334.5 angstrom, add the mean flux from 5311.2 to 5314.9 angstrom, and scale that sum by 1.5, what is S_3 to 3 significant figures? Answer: 10.3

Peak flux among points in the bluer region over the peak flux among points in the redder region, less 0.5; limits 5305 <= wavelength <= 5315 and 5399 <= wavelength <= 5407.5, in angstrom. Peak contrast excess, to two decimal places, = 0.59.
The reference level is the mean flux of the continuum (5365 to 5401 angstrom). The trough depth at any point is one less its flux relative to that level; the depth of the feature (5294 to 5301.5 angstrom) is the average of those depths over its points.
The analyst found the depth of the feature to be 0.13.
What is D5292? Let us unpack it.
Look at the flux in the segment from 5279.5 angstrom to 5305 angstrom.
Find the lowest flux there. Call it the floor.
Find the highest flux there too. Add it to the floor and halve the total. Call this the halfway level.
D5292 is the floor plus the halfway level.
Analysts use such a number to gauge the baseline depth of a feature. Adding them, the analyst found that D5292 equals 5.8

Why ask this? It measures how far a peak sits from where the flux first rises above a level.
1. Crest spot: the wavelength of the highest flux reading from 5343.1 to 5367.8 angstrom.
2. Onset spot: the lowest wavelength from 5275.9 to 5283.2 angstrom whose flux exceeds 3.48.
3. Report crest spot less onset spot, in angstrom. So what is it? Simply 82.1 angstrom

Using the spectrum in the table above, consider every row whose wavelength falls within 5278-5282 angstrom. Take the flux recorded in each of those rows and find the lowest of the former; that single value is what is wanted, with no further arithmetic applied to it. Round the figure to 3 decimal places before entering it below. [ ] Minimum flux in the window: 3.115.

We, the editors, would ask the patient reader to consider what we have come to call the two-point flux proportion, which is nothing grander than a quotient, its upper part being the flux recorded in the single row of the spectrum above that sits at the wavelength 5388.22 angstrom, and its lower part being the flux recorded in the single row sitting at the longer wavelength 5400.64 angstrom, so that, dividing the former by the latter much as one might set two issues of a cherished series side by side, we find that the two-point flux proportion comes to 1.2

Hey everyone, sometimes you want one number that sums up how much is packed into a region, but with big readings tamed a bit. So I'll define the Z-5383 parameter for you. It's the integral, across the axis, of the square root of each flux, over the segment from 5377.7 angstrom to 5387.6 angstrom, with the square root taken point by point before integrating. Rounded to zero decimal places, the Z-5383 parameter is 20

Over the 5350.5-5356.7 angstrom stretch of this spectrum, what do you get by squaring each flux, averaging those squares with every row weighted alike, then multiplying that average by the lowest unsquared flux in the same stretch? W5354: 56.5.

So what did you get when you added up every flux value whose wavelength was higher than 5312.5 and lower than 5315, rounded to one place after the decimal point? 7.6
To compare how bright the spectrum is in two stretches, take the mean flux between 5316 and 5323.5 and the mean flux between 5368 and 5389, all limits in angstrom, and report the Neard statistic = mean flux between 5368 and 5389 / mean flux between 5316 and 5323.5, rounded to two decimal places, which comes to 0.99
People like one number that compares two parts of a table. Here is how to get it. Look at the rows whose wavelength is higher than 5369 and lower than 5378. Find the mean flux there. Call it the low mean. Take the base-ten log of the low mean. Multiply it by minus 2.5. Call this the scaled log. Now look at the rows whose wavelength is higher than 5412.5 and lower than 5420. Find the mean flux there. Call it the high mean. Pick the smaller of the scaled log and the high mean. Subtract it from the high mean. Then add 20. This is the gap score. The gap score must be 25.3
